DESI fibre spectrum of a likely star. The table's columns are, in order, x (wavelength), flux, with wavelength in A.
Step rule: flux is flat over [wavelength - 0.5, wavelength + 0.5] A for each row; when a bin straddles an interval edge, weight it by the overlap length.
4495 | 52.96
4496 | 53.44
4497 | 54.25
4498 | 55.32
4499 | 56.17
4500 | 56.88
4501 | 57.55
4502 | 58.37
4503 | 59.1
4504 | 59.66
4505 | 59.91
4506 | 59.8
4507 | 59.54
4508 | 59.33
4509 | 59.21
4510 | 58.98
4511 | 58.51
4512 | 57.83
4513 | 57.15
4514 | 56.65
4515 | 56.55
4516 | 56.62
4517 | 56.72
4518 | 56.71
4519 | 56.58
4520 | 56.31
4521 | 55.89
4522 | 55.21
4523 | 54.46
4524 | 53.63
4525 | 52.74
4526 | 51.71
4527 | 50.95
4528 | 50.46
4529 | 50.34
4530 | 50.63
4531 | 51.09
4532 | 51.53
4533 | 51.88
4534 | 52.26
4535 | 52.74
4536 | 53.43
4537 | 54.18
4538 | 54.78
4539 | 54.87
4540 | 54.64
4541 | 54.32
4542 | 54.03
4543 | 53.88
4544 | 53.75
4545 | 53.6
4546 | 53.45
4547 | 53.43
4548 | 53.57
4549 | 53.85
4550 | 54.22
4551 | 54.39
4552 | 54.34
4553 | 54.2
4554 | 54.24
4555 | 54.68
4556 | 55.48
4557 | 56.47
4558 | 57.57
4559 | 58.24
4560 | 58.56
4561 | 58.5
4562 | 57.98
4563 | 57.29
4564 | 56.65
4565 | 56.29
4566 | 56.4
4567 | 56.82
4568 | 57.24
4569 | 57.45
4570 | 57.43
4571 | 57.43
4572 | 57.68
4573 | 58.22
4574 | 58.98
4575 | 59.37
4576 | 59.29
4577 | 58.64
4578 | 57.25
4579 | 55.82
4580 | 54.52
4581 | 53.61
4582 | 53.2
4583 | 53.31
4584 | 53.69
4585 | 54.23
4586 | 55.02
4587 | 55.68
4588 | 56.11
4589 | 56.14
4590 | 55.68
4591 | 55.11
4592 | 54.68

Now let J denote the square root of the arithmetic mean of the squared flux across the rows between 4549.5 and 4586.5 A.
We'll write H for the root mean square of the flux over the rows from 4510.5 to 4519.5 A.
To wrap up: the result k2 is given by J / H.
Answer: 0.99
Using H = 57.0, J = 56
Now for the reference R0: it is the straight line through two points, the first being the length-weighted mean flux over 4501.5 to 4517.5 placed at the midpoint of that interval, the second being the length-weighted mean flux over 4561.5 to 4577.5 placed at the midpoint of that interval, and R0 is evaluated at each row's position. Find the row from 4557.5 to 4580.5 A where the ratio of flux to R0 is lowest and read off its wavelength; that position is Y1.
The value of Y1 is 4580 A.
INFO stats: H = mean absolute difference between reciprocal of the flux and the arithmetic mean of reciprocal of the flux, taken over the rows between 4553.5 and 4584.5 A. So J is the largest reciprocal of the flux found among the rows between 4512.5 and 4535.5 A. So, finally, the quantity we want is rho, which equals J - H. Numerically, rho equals 0.0194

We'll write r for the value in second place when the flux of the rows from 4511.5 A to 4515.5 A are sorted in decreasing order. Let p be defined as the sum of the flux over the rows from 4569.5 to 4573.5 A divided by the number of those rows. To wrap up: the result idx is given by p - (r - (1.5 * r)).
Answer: 86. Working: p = 57.7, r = 57.15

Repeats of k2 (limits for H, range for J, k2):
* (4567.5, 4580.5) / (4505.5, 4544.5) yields 0.95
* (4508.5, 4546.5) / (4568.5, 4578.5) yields 1.07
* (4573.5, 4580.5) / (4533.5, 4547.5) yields 0.93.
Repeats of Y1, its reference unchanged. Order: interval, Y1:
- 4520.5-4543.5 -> 4529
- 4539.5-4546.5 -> 4546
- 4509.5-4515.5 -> 4515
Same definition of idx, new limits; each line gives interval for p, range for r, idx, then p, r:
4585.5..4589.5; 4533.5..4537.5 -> 82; 55.7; 53.43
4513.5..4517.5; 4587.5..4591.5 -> 85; 56.6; 56.11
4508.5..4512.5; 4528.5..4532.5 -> 84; 58.6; 51.09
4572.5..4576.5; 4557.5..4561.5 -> 88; 59.0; 58.5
